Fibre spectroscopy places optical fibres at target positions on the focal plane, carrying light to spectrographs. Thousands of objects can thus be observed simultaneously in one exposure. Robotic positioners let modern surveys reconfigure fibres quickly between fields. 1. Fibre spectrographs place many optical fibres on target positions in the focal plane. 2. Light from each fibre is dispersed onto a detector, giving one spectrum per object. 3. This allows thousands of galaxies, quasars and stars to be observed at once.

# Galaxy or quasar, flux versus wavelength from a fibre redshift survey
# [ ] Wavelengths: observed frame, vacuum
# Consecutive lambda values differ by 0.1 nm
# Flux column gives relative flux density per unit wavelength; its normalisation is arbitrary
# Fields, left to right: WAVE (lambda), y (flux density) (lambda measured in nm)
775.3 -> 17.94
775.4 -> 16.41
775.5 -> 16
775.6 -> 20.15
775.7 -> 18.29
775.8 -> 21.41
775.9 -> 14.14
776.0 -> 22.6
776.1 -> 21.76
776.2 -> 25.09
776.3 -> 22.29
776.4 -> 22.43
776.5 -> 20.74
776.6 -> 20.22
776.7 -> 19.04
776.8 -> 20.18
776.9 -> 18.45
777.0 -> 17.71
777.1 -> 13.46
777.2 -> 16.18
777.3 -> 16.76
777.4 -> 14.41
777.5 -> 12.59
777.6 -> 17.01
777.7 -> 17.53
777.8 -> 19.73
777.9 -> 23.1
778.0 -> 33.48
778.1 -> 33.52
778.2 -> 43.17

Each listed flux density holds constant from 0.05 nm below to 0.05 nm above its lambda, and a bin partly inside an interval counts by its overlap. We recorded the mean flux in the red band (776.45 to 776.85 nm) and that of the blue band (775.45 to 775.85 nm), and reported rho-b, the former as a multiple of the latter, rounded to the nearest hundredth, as 1.06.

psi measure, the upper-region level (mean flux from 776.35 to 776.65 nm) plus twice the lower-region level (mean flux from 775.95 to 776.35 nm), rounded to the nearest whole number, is 67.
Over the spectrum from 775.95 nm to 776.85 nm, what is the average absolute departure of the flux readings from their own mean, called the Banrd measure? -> 1.4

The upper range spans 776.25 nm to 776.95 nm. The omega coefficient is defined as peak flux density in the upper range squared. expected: 503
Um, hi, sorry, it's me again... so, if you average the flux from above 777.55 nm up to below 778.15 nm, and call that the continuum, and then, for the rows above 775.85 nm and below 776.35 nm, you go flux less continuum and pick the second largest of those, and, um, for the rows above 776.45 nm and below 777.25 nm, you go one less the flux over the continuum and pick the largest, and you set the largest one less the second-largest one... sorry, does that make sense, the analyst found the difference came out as 1.9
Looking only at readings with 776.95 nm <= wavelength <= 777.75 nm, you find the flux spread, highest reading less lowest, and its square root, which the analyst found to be 2.3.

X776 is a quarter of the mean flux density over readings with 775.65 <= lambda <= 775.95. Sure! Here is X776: 4.5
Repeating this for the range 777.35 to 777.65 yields 3.7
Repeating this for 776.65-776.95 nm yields 4.8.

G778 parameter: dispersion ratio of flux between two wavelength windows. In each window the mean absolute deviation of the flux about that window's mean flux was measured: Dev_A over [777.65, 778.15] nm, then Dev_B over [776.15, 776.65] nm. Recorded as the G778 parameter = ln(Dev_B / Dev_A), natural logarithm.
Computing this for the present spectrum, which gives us -1.6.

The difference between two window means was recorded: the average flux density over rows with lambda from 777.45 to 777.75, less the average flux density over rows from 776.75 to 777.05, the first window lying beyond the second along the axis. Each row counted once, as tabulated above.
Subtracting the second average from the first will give -3.1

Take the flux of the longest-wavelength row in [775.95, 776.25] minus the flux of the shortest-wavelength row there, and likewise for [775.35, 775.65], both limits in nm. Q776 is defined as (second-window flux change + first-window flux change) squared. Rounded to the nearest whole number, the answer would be 39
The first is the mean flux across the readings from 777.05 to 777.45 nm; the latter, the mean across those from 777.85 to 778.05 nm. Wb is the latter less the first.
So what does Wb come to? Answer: 13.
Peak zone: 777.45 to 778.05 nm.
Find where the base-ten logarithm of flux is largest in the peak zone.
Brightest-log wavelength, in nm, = 778.0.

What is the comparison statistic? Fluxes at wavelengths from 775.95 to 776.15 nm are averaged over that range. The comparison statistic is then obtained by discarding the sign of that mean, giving 22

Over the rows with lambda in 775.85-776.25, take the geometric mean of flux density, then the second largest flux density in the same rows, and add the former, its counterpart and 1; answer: 44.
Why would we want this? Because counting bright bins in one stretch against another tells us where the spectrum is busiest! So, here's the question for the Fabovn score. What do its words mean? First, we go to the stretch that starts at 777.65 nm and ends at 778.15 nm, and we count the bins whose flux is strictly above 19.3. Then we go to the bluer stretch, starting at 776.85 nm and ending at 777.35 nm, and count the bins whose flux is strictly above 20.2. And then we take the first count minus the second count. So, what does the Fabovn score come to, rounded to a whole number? 4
